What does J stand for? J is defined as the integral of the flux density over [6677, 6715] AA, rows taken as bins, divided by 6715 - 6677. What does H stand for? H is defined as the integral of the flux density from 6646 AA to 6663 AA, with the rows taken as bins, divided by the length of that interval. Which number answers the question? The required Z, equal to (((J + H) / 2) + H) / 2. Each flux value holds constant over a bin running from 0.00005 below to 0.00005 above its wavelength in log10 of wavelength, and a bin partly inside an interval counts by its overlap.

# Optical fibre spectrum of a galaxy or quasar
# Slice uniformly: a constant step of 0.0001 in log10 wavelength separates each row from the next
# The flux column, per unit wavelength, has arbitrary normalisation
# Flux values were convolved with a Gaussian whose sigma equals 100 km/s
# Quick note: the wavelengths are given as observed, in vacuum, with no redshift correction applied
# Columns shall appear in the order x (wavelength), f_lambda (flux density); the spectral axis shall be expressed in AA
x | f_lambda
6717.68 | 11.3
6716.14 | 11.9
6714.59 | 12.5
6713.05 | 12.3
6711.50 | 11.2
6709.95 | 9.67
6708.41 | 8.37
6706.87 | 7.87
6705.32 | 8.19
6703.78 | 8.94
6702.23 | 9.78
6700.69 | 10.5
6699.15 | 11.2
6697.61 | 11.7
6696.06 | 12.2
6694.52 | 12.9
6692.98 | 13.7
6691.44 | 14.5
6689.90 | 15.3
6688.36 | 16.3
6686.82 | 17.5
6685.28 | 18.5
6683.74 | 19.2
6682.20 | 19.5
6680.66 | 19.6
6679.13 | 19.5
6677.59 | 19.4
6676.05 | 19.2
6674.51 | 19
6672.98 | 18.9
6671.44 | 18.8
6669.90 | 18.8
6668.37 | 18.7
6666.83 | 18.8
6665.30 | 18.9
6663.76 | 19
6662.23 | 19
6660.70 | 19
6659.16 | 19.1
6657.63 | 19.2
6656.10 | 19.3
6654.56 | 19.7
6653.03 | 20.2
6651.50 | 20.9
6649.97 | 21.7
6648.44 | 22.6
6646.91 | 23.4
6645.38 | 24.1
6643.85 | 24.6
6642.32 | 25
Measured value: 19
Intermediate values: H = 20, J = 13.6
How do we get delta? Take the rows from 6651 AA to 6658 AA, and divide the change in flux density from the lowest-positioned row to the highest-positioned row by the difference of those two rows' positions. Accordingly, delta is -0.3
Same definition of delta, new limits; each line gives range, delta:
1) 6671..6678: 0.1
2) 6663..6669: -0.1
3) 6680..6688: -0.3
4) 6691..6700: -0.4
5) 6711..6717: 0.2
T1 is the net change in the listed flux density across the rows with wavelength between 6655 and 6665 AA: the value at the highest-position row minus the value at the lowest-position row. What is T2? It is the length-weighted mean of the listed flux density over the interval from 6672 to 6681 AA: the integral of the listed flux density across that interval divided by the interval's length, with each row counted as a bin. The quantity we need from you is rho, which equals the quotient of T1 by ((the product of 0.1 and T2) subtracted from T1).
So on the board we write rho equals 0.13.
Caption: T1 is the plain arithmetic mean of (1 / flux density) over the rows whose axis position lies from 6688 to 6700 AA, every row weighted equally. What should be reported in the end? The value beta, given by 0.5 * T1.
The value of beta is 0.0377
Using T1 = 0.075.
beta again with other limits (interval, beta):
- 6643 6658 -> 0.0234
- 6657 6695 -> 0.0280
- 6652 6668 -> 0.0260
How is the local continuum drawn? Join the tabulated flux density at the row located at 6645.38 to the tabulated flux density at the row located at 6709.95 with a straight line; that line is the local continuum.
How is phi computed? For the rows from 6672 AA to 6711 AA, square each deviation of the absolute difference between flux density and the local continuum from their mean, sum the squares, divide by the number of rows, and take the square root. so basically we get 1.09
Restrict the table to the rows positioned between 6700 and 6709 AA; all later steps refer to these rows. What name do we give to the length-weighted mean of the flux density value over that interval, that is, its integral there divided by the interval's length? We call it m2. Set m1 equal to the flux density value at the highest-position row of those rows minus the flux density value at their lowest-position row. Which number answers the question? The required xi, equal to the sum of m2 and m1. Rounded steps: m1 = -2.1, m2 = 8.9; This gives 6.8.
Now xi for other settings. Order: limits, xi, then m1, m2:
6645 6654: 18.1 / -3.9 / 22.0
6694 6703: 8.2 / -3.1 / 11.3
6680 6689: 15.1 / -3.3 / 18.4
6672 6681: 19.9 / 0.7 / 19.2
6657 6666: 18.7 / -0.3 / 19.0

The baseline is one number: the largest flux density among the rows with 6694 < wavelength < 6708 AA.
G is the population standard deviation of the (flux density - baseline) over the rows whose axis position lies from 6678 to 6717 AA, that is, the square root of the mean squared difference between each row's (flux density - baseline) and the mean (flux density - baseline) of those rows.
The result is 3.8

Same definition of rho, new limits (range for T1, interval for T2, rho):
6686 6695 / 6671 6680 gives 0.71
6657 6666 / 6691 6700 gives 0.19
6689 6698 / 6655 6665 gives 0.65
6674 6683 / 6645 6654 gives -0.29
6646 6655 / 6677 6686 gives 0.66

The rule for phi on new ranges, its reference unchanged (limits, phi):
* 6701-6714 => 0.90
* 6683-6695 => 1.28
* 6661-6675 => 0.42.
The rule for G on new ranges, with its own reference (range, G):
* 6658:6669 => 0.1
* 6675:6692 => 1.8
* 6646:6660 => 1.5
